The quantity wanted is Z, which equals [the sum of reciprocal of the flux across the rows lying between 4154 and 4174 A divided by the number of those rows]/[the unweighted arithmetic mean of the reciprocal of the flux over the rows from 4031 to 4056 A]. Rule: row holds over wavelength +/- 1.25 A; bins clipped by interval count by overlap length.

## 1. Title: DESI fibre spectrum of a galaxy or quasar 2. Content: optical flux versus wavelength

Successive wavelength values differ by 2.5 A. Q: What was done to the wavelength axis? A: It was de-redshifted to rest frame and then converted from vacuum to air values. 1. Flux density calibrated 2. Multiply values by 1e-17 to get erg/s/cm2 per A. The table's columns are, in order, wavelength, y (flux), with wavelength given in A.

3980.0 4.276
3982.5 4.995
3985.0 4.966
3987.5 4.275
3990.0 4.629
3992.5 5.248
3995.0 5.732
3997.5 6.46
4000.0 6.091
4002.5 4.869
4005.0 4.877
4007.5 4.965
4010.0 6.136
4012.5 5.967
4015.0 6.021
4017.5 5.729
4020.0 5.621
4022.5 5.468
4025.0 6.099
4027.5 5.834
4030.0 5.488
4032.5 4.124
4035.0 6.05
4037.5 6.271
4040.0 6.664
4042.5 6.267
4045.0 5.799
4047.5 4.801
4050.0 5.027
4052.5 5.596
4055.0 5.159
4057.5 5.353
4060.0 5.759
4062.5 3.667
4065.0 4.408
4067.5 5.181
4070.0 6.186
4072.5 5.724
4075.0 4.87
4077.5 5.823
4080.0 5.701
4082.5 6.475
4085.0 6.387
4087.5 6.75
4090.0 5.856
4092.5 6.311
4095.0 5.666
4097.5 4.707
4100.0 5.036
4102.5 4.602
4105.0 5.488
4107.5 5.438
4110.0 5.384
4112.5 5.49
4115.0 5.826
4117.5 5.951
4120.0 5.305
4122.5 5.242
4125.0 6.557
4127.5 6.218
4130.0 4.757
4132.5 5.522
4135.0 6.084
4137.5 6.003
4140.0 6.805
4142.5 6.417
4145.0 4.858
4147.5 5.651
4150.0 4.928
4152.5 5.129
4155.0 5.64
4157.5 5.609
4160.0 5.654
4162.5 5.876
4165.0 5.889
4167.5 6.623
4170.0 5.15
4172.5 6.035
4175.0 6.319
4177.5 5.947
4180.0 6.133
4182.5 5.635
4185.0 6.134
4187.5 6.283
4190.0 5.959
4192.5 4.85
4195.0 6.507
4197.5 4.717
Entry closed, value 0.95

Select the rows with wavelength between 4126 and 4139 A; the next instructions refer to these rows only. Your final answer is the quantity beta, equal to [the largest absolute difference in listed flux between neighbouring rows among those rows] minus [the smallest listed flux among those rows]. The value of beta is -3.3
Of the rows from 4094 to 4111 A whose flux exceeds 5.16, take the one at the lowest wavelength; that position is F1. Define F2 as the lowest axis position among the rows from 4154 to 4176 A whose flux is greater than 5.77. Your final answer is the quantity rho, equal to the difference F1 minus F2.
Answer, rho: -67.5 A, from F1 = 4095.0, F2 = 4162.5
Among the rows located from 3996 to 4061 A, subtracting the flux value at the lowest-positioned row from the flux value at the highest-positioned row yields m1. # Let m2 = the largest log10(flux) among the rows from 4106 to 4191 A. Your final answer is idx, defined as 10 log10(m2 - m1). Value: 2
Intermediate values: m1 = -0.7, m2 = 0.833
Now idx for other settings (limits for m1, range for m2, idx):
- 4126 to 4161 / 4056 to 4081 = 1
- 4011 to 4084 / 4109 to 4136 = -5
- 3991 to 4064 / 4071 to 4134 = 4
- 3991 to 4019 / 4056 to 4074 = -5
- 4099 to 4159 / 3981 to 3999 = -6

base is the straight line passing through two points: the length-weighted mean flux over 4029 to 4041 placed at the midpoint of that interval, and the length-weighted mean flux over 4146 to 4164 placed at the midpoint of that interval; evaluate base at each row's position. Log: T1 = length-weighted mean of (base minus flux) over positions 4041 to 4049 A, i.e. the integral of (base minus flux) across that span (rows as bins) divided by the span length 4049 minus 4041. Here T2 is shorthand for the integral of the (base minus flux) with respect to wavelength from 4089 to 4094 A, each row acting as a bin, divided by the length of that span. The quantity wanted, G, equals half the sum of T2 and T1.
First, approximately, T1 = 0.1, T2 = -0.47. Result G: -0.21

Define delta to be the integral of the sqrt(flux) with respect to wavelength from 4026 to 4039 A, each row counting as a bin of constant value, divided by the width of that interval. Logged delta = 2.36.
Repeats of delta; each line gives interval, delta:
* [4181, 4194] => 2.40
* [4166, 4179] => 2.45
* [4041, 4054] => 2.35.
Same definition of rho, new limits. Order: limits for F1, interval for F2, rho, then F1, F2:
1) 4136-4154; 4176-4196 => -40.0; 4137.5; 4177.5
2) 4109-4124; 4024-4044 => 85.0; 4110.0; 4025.0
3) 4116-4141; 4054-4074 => 47.5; 4117.5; 4070.0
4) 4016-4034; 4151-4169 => -145.0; 4017.5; 4162.5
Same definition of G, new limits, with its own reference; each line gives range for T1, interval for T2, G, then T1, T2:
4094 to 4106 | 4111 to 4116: 0.22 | 0.5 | -0.07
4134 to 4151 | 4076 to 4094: -0.43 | -0.3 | -0.54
